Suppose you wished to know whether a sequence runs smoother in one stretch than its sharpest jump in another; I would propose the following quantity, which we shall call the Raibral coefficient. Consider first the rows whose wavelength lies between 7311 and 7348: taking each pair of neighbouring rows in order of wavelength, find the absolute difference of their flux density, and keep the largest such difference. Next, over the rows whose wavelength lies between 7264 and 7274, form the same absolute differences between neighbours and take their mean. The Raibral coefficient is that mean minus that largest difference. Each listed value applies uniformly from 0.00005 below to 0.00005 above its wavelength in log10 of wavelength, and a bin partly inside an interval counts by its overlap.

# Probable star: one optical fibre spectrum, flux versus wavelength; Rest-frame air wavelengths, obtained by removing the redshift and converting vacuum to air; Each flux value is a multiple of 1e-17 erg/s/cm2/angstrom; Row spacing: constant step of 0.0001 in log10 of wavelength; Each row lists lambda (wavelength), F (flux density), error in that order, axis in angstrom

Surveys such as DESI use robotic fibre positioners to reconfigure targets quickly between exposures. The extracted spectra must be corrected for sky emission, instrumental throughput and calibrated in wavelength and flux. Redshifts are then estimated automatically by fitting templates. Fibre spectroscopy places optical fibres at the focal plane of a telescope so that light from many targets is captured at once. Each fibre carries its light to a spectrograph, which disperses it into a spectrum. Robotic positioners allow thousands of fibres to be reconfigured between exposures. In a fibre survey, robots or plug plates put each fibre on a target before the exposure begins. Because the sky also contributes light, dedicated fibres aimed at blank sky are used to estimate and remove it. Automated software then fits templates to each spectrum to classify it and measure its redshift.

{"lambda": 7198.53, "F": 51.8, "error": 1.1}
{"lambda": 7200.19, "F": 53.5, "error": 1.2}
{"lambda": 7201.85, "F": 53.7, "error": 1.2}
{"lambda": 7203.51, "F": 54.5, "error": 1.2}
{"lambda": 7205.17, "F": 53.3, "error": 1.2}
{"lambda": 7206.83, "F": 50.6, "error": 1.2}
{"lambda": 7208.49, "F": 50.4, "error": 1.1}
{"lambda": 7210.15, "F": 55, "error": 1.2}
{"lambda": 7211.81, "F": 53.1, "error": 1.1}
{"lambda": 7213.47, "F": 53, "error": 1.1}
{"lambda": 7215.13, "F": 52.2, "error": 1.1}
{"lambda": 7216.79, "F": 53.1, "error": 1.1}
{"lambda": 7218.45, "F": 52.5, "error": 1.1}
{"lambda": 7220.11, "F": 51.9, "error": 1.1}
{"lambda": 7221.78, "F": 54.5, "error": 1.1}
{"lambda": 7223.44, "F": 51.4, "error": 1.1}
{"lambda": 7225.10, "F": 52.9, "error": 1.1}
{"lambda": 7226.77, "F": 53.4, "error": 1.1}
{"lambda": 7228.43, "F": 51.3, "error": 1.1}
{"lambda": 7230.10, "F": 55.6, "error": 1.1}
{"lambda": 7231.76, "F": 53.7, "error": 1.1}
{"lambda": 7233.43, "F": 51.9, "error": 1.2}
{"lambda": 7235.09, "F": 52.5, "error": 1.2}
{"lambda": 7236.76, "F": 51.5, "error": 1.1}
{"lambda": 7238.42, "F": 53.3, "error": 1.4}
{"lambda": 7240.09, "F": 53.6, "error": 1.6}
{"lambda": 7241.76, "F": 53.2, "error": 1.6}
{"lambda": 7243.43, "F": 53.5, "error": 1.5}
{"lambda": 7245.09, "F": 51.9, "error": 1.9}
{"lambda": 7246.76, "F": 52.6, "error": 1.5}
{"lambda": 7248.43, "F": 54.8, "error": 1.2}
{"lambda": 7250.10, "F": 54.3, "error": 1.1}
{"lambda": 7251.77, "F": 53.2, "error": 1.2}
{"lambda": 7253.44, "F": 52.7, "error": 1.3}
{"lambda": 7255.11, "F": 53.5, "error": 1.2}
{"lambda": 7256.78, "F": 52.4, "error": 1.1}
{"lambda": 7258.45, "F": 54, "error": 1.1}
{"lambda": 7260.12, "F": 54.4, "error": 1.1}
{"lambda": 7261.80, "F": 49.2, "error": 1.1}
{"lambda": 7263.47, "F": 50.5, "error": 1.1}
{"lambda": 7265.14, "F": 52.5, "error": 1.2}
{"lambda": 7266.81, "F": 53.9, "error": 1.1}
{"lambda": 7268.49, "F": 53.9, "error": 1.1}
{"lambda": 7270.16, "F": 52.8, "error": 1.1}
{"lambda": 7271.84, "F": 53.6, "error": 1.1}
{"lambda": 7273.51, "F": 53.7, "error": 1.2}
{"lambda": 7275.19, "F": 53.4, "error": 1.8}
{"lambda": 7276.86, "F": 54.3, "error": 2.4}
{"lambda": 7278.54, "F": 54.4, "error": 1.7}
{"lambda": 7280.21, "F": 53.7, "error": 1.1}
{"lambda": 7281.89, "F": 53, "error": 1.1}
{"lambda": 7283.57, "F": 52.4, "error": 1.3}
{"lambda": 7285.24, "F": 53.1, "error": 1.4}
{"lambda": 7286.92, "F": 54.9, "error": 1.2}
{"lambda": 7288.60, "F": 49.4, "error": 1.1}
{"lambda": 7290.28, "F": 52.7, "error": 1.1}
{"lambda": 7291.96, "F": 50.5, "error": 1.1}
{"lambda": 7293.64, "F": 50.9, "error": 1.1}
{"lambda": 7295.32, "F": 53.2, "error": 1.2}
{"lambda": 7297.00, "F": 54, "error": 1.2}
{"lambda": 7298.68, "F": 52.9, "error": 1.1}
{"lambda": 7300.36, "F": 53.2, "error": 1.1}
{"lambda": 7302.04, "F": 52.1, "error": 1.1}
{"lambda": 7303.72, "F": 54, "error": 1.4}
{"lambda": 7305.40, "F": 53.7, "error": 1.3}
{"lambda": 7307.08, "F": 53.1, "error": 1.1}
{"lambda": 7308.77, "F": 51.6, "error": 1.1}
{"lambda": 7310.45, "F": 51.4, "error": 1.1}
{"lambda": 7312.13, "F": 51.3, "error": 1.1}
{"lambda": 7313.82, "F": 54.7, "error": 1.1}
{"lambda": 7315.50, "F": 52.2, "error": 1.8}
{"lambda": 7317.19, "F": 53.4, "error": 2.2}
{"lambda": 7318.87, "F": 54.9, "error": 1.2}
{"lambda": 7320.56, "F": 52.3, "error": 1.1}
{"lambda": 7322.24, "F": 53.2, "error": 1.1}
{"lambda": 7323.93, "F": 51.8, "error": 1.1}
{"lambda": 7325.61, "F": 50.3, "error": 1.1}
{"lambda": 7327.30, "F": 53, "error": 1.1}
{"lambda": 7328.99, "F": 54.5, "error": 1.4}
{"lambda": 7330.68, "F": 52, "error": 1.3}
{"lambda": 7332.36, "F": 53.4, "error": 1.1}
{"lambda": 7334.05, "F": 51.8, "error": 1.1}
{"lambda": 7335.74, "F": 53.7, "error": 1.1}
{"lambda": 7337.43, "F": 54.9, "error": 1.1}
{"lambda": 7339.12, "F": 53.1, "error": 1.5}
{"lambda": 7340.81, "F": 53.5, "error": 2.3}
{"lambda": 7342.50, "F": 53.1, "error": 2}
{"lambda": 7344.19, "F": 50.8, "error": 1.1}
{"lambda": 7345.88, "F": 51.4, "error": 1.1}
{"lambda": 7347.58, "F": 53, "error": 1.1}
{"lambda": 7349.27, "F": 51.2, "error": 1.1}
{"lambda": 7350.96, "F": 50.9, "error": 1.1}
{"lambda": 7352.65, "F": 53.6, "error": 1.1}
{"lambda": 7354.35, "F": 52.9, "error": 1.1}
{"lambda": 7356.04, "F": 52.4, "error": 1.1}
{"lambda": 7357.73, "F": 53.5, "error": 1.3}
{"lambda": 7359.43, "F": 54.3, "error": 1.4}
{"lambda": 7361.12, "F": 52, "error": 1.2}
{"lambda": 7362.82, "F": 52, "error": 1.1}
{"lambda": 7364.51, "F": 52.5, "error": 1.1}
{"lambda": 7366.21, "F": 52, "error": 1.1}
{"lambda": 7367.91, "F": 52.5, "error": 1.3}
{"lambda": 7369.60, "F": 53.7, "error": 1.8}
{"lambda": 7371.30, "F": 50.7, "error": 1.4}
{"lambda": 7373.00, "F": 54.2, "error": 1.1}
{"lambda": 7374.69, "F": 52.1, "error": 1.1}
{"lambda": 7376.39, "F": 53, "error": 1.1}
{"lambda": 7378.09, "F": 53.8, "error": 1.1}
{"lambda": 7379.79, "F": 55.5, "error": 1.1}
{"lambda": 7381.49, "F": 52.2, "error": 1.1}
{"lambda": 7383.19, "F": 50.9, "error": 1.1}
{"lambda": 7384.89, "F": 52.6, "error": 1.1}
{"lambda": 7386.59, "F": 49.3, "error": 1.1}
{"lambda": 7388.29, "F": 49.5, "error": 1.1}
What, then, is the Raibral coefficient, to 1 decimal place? -2.7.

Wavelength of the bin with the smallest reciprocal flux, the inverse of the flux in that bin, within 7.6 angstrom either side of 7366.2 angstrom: 7359.43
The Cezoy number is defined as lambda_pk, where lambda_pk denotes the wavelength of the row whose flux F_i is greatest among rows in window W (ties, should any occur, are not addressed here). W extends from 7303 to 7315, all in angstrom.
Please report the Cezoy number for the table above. 7313.82 angstrom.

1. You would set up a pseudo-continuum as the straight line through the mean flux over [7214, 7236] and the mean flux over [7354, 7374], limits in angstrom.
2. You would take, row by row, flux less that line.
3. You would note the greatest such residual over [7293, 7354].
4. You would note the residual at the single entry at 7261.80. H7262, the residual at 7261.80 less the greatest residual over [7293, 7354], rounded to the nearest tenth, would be -5.8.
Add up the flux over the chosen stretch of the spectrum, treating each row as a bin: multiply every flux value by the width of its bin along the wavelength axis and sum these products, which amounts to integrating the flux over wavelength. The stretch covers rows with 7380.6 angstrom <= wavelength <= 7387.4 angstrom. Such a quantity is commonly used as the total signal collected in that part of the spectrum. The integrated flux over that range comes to 349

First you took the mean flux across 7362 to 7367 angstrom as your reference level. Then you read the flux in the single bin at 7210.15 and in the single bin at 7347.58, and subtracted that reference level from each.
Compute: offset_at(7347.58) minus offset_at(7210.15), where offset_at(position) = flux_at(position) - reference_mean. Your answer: -2.0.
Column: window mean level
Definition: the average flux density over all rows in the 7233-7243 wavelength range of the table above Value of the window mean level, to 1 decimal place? 52.7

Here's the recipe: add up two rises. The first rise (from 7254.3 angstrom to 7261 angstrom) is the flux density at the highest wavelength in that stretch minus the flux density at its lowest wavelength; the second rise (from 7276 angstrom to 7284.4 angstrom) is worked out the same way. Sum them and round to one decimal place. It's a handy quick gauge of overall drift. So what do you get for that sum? -1.0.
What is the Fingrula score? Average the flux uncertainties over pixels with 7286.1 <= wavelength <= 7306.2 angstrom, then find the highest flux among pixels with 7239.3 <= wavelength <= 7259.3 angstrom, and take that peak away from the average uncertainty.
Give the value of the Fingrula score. -53.6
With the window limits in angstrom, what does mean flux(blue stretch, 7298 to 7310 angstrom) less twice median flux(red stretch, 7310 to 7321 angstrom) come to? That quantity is -51.7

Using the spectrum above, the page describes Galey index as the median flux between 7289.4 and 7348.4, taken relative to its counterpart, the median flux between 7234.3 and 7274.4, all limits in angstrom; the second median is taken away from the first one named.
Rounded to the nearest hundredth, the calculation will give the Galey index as -0.25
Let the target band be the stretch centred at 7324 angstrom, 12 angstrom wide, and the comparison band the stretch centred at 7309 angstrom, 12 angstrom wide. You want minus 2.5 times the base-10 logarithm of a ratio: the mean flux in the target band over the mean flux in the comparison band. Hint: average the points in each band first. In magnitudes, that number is -0.001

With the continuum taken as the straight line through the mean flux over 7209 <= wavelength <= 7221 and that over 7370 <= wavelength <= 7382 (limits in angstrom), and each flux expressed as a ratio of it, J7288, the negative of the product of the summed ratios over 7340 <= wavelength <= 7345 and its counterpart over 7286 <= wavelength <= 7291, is -8.79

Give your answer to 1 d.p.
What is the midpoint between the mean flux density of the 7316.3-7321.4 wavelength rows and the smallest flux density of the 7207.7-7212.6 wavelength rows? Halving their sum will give 52.0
